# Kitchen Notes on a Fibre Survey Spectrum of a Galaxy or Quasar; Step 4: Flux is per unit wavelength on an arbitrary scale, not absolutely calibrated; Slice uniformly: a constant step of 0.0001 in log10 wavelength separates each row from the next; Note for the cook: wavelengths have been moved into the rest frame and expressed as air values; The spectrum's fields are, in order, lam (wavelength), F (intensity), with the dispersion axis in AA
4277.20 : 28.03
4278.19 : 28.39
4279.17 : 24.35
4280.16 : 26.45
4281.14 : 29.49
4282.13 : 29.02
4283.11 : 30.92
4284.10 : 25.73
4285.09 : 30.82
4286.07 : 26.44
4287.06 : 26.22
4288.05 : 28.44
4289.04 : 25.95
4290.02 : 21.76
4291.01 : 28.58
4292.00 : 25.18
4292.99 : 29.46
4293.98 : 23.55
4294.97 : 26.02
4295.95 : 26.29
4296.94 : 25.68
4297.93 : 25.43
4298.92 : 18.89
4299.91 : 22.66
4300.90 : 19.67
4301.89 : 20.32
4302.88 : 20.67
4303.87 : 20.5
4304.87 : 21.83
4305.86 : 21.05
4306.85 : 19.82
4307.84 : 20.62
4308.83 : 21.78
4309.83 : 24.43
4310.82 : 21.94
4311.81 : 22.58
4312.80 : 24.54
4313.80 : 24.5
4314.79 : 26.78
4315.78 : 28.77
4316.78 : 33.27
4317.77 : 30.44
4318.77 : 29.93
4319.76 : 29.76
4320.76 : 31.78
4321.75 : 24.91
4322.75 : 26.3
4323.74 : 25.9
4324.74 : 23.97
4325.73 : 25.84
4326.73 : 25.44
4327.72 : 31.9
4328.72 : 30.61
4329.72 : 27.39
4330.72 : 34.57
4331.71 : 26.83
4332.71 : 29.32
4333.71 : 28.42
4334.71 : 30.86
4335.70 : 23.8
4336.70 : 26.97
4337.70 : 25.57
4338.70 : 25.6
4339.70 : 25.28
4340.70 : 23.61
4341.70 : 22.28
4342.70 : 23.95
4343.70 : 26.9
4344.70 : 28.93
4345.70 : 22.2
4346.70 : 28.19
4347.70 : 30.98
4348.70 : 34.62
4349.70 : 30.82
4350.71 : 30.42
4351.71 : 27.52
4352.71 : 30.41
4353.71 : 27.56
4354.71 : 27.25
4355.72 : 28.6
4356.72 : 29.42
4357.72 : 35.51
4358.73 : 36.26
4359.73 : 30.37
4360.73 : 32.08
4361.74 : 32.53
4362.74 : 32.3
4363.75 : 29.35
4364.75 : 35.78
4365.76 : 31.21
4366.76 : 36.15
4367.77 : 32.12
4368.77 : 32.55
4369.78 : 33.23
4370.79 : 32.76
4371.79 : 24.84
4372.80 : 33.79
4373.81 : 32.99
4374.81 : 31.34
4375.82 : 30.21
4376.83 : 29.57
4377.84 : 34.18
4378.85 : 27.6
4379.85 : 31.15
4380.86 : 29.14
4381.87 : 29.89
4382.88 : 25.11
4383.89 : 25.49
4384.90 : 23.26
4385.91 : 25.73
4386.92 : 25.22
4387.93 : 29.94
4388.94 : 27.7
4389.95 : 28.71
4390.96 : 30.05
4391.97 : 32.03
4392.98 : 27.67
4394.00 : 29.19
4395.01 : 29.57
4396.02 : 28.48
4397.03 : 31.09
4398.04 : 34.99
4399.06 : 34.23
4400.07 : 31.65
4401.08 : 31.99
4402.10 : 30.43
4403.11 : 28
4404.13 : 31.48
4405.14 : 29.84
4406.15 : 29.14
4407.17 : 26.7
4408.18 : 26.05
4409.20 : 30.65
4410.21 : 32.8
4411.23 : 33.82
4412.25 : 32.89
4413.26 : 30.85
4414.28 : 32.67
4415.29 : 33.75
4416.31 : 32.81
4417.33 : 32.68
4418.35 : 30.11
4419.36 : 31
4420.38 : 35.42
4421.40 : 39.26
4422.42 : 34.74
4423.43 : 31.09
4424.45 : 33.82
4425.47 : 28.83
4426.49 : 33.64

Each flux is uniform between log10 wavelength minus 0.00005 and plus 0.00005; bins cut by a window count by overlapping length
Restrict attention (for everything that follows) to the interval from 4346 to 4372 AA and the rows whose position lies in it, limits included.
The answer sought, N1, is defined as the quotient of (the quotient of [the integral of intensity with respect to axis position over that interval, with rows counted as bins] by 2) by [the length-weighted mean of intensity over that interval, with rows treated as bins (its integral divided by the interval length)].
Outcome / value 13.0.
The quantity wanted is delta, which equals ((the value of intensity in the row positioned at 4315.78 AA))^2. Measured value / 828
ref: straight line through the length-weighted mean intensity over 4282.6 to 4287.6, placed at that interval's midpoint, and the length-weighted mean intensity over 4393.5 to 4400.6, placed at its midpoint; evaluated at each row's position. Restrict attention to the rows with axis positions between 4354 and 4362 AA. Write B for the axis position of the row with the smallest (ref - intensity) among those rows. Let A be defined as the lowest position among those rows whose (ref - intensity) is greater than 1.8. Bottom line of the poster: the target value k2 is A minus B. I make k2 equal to -4.0 AA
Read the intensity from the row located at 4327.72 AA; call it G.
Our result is 31.9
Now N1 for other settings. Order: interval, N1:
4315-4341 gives 13.0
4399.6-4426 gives 13.2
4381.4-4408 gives 13.3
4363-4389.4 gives 13.2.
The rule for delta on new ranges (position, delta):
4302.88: 427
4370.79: 1073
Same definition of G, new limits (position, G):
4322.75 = 26.3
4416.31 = 32.81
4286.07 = 26.44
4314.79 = 26.78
